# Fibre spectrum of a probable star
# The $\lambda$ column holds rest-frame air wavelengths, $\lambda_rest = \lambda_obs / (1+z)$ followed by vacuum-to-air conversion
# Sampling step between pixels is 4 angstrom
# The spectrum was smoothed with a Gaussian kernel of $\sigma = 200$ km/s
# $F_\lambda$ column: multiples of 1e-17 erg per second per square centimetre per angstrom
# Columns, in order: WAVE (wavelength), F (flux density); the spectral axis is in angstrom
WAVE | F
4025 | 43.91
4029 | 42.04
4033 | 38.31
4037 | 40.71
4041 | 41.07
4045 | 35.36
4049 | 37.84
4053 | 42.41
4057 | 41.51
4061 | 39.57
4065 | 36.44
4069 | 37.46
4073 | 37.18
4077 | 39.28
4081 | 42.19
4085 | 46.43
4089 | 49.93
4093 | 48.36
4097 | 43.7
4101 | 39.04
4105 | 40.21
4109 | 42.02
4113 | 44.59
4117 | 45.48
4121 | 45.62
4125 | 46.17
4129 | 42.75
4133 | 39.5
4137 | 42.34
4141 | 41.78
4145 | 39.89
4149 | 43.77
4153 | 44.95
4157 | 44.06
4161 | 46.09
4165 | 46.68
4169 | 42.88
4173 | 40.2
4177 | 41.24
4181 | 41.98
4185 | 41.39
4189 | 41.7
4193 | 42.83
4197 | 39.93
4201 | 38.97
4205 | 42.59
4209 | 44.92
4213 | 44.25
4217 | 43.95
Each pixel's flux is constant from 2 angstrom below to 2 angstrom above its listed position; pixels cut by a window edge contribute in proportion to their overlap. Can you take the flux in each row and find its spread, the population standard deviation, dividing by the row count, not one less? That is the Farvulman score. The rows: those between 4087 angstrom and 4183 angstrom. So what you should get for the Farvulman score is 2.79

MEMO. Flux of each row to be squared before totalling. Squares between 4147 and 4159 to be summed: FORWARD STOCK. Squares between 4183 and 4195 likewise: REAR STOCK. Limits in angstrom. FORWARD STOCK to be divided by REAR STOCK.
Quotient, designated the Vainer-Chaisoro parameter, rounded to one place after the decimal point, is 1.1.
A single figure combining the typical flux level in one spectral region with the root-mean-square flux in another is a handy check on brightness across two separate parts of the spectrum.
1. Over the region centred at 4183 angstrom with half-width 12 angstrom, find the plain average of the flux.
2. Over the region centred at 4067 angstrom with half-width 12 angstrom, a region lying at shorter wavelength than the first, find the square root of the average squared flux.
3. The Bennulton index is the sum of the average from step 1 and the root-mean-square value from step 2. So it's 80.2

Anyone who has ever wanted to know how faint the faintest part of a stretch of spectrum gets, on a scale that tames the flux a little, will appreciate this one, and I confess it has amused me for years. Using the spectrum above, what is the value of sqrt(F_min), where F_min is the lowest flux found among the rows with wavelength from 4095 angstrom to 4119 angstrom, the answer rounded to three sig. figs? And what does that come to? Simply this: 6.25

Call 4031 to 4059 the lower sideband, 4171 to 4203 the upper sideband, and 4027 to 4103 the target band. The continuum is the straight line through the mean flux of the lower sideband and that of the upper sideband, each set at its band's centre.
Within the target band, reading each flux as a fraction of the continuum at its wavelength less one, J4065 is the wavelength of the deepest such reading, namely 4045 angstrom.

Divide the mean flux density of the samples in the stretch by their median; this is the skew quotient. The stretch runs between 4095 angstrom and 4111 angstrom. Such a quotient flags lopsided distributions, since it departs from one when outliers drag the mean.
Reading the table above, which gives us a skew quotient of 1.00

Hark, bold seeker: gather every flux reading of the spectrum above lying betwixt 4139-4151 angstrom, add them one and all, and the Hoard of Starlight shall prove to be 125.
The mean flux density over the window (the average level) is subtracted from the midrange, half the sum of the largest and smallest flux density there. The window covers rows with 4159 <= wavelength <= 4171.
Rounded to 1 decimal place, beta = -0.4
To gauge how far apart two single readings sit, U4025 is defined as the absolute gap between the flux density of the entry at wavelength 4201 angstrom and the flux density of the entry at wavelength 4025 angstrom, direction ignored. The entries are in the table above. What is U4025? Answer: 4.9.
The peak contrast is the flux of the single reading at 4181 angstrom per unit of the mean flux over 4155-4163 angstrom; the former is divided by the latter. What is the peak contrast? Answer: 0.93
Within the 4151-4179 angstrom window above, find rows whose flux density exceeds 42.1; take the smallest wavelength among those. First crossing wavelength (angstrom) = 4153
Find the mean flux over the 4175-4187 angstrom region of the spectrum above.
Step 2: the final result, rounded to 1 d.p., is 41.5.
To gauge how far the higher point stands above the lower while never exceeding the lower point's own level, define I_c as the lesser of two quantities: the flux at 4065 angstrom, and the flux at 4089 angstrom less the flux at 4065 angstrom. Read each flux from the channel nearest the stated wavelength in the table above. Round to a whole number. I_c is 13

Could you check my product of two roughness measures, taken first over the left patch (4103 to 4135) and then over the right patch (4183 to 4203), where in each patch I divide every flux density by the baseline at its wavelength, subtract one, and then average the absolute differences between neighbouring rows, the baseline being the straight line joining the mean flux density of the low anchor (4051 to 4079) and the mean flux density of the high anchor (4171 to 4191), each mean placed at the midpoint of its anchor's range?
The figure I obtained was 0.0014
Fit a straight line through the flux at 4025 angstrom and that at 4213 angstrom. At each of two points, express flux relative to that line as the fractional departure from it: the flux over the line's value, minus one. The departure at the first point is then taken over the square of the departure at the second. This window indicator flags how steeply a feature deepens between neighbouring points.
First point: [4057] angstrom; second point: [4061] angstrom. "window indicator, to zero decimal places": -6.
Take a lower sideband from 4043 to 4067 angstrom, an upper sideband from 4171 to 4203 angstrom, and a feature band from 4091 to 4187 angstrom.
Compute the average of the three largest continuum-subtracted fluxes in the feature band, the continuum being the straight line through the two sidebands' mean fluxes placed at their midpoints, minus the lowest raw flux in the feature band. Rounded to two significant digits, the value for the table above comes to -32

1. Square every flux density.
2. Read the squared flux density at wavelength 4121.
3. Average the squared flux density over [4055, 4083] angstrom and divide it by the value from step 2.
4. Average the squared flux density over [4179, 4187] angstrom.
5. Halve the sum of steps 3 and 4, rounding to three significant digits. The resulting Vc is 869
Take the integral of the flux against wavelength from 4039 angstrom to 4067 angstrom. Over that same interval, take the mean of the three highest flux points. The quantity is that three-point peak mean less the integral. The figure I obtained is -1055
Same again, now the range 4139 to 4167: -1183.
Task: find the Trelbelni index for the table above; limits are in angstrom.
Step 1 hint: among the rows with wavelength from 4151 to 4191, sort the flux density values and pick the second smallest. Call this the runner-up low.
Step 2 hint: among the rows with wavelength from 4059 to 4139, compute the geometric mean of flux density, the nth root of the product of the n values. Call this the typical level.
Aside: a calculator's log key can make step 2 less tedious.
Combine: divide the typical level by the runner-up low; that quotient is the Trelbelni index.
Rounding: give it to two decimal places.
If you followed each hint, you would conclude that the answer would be 1.02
